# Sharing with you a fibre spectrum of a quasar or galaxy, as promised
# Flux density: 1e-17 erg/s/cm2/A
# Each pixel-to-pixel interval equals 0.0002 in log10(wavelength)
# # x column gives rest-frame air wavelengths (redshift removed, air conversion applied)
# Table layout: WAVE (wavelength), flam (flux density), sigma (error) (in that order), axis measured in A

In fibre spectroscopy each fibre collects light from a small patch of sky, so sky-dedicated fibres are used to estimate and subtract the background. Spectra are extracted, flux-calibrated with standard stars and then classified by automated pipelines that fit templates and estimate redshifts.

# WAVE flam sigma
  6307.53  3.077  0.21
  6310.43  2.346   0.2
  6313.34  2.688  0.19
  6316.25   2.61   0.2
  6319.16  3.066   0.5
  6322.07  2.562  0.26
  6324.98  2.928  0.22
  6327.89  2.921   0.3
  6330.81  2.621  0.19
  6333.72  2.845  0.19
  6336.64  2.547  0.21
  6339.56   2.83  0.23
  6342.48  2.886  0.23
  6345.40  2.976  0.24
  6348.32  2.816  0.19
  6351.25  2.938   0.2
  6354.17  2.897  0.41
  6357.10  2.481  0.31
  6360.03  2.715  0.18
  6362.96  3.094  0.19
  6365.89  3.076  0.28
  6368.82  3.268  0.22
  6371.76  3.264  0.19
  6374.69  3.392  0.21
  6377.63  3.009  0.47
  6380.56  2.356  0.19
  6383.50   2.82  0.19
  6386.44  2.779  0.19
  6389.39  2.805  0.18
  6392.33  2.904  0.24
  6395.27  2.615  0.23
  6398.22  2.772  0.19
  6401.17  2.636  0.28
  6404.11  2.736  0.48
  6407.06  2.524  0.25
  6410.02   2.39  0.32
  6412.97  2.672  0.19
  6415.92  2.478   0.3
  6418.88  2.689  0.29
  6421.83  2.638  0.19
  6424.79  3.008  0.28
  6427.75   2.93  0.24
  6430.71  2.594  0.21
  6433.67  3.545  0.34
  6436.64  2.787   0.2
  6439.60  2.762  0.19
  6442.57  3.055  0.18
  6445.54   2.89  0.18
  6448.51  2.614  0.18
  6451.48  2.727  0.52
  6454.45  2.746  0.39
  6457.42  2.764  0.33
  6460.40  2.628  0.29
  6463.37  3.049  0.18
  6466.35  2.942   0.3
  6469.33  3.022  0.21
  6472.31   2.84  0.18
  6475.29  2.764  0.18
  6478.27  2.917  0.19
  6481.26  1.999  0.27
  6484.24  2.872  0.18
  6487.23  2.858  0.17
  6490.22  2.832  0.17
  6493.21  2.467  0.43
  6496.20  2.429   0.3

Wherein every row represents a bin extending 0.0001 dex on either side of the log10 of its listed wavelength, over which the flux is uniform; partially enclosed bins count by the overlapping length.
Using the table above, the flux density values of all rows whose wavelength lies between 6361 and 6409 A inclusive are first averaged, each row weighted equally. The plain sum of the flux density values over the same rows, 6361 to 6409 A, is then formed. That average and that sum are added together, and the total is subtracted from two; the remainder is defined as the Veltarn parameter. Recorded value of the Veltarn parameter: -47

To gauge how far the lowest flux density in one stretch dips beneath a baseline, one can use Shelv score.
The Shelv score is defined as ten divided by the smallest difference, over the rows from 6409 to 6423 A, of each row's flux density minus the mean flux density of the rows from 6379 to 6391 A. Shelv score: -33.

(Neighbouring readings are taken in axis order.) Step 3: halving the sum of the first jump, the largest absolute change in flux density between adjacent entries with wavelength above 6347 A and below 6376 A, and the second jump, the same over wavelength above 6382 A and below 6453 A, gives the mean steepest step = 0.68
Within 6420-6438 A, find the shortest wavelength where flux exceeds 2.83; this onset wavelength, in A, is 6424.79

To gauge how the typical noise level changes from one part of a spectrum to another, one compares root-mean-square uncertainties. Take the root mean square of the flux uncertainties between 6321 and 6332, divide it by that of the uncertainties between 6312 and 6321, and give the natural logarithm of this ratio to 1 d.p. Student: -0.3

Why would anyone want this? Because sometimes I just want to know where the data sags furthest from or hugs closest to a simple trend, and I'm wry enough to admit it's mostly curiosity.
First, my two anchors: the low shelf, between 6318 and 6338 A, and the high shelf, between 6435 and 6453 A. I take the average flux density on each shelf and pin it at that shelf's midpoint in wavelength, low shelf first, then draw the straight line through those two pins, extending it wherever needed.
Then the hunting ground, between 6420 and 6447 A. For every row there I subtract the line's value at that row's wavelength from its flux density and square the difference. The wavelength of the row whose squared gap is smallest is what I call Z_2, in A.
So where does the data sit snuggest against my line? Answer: 6436.64 A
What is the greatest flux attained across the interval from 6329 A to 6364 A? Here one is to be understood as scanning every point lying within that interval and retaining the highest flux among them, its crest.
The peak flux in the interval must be 3.094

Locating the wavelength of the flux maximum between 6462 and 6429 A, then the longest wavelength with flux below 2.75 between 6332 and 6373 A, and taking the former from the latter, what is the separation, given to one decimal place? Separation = -73.6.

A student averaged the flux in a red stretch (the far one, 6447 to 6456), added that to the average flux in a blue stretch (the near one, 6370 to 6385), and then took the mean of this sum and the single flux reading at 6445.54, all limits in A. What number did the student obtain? 4.28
